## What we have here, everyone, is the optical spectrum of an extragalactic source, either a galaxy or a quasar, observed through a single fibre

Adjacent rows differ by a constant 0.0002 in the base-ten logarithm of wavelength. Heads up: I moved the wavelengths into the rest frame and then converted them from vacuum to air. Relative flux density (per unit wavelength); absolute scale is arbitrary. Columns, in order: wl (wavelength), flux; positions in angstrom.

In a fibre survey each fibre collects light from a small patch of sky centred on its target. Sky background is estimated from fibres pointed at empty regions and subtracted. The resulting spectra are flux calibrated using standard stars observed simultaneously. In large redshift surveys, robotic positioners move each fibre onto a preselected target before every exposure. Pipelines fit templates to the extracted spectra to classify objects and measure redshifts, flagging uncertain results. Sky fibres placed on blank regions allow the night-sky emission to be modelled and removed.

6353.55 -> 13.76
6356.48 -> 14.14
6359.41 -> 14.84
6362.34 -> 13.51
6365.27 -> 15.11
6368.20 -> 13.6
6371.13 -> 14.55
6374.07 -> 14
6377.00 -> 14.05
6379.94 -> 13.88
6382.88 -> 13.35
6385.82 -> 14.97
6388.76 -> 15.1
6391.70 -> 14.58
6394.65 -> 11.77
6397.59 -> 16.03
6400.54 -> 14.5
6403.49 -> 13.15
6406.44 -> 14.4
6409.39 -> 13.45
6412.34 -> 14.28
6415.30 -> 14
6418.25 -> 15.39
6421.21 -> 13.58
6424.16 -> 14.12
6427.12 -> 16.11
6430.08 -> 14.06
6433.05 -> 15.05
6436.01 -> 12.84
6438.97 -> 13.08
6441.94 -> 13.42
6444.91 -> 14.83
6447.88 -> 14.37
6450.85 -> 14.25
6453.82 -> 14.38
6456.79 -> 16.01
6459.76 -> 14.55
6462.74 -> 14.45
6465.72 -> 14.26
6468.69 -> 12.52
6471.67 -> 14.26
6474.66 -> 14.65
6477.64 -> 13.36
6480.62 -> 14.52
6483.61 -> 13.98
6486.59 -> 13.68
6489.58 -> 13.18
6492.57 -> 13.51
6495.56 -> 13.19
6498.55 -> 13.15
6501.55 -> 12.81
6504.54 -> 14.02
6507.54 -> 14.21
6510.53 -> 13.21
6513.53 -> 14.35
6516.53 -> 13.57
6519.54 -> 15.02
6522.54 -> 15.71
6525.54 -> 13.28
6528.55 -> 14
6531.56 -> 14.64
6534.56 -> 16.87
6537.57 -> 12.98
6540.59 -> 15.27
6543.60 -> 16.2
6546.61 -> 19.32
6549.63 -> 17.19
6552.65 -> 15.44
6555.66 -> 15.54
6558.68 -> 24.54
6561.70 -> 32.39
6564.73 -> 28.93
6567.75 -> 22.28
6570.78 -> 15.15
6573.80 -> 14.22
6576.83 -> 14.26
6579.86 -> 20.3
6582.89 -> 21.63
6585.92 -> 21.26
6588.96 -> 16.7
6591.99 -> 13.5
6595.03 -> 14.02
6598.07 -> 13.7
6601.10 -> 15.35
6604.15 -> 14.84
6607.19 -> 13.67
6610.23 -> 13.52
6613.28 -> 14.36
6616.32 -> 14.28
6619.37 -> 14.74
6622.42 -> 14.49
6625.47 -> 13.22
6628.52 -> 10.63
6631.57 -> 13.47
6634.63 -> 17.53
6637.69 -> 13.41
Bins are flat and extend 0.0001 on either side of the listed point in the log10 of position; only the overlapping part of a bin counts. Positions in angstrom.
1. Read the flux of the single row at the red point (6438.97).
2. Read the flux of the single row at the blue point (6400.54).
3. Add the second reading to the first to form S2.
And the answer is 27.6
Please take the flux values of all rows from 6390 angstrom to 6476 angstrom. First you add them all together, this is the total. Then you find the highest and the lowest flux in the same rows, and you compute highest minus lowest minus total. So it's -408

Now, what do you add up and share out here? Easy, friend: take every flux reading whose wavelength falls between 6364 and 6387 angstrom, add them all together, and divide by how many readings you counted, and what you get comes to 14.2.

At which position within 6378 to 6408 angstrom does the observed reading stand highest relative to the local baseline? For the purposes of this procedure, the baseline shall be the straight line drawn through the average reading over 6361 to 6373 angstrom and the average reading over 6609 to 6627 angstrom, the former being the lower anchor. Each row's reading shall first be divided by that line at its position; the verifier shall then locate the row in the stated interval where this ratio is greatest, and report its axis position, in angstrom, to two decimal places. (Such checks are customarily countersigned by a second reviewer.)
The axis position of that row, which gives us 6397.59 angstrom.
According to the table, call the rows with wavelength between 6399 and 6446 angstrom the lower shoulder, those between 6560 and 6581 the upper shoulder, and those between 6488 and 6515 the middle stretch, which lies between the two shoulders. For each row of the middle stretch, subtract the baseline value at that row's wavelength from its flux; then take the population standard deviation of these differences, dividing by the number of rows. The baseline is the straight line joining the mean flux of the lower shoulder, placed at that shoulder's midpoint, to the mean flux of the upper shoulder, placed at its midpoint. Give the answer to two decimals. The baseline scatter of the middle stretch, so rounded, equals 0.43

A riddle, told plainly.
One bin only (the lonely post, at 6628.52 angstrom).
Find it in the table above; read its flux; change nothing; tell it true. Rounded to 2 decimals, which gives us 10.63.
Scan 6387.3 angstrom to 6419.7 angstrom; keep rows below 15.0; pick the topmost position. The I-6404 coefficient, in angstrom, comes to 6415.30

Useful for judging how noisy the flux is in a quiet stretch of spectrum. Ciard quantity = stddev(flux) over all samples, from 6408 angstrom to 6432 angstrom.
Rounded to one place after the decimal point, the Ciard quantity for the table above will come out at 0.9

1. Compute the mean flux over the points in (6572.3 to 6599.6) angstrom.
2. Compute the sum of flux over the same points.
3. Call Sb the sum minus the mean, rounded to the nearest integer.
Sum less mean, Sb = 133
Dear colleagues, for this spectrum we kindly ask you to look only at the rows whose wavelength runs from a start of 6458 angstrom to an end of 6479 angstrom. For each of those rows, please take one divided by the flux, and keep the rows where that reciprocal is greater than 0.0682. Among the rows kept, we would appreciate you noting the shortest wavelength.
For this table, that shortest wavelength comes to 6459.76 angstrom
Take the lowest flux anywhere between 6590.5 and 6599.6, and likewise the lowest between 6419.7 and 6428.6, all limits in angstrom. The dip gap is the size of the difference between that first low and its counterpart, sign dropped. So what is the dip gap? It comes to 0.1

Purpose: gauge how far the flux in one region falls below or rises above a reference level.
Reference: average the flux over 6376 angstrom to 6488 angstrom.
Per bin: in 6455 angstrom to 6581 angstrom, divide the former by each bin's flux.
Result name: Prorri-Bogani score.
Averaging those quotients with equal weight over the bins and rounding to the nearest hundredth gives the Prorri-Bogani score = 0.94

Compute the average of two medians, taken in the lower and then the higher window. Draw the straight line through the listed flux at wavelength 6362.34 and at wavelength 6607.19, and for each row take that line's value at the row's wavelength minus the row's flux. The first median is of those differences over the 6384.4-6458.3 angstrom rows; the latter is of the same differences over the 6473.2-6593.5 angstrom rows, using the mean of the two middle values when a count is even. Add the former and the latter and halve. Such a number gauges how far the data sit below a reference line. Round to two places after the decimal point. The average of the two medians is -0.89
